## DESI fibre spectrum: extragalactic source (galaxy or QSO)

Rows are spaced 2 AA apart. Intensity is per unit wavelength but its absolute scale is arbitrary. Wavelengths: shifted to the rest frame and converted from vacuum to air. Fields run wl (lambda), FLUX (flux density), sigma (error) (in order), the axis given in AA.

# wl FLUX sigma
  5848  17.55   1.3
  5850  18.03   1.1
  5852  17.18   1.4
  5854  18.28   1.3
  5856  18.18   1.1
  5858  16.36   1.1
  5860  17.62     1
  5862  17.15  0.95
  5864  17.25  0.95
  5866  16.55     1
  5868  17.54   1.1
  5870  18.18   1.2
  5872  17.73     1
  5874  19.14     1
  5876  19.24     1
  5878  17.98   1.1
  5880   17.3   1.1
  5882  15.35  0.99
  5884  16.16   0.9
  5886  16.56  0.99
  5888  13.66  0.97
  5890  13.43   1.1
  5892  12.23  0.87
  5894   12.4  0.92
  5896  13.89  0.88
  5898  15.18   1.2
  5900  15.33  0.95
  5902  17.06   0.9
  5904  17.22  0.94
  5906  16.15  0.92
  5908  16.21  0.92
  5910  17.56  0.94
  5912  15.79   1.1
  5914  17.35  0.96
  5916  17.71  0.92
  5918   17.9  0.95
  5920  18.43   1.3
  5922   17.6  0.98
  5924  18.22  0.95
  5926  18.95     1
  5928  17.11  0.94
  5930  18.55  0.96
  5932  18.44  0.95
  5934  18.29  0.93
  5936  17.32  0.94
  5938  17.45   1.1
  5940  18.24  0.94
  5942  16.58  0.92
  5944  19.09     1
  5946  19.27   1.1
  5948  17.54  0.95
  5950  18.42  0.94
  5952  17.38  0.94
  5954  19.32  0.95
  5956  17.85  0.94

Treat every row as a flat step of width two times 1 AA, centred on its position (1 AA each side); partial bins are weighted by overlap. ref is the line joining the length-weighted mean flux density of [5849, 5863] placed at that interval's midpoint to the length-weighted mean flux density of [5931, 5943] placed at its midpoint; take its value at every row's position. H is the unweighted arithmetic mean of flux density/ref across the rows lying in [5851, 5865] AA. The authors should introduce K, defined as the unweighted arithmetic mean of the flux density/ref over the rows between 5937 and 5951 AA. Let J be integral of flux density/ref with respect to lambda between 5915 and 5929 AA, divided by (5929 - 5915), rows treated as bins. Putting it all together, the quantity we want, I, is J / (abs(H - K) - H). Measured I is -1.05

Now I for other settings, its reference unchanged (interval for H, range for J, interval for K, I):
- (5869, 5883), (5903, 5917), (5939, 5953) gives -0.94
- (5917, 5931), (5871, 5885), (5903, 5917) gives -1.05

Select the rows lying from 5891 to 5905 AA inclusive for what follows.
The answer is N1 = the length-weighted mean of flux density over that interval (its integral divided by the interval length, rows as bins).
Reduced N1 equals 14.8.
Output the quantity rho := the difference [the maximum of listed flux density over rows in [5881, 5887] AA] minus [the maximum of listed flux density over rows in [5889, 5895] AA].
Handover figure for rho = 3.13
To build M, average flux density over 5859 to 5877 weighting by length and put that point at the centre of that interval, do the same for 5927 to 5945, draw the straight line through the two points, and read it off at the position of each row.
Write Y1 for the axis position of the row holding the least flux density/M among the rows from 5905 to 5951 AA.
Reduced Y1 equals 5912 AA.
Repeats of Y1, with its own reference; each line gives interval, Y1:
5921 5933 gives 5928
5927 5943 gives 5942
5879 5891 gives 5890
